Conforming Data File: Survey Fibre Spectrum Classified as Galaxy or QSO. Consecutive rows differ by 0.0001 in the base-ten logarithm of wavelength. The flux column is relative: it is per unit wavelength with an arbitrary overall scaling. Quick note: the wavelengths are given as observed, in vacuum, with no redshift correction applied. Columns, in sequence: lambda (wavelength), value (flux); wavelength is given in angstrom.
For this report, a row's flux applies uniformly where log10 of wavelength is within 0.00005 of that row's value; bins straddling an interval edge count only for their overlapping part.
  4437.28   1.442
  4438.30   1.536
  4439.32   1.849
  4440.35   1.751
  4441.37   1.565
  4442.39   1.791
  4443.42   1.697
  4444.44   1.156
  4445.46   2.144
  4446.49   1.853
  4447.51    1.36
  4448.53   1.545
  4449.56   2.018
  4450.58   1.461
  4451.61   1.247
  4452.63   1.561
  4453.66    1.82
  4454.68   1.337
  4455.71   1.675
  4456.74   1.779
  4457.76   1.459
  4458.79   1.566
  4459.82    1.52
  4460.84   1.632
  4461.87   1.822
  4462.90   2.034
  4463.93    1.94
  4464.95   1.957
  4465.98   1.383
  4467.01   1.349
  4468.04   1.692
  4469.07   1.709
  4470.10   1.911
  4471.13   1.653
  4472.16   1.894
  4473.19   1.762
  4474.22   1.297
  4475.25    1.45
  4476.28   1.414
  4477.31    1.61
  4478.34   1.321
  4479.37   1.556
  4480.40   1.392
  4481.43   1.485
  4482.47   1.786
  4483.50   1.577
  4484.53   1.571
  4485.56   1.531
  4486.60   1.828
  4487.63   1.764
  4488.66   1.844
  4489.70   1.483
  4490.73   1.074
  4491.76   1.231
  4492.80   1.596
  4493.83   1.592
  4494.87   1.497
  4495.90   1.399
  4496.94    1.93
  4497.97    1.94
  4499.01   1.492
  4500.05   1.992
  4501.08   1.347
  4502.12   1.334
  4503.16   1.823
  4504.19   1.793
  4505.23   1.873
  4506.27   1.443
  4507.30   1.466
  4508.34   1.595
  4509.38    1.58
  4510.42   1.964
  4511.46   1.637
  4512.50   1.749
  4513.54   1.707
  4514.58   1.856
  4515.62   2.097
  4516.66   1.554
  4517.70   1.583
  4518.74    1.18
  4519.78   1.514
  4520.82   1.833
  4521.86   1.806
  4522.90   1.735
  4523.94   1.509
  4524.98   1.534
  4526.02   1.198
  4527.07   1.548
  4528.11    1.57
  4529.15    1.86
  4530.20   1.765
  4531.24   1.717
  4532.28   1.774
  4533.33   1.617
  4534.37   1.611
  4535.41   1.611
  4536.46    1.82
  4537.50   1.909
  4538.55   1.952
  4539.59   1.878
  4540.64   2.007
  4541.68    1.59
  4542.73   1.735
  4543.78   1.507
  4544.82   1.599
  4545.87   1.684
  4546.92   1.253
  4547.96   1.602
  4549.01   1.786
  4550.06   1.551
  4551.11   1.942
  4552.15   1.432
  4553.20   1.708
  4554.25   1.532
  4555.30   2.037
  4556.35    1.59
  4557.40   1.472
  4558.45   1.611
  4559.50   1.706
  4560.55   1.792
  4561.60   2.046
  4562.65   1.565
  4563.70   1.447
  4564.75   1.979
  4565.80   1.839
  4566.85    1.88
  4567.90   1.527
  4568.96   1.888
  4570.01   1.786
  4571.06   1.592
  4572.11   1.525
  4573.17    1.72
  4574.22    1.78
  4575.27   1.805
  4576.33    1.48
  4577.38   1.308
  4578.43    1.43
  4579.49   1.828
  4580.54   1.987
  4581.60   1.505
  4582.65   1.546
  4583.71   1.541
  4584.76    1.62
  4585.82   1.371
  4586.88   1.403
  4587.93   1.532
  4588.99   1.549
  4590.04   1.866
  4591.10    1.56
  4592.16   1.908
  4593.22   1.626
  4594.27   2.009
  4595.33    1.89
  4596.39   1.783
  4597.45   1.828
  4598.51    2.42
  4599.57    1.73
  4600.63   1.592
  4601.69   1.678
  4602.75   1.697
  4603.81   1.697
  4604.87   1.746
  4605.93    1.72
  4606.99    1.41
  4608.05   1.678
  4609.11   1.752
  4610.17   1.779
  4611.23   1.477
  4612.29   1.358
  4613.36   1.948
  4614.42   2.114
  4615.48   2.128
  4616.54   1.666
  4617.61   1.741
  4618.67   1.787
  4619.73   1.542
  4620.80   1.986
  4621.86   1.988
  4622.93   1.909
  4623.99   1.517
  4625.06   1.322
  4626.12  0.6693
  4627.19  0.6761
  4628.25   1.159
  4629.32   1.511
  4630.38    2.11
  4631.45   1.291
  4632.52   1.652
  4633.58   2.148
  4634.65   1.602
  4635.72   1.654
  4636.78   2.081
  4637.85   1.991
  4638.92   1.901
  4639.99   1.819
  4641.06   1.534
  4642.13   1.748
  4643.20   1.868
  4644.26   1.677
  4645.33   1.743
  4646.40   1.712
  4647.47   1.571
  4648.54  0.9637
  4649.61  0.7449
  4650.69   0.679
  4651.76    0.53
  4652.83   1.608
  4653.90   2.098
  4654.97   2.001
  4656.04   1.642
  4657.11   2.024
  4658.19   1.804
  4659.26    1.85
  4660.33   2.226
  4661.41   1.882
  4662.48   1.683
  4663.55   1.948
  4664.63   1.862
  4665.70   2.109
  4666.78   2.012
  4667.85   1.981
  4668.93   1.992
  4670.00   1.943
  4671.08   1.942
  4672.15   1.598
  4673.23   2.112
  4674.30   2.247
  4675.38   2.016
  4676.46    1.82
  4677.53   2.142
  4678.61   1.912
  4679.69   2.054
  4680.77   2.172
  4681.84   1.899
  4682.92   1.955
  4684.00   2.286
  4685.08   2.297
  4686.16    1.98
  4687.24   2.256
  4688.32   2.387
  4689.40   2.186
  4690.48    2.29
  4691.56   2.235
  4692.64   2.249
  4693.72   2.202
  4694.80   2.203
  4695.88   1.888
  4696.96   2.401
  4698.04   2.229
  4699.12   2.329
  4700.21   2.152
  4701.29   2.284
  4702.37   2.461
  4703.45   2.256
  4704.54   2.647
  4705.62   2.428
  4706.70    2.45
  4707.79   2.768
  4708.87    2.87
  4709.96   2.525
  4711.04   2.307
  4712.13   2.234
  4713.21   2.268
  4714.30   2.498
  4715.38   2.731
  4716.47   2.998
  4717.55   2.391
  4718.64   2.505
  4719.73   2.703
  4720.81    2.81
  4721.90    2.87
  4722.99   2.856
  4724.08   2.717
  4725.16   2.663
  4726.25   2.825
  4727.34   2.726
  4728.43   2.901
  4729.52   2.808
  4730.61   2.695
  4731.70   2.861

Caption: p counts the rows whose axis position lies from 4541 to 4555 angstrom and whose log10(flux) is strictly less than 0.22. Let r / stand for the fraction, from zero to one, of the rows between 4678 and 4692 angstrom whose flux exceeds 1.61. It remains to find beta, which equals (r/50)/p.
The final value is 0.0025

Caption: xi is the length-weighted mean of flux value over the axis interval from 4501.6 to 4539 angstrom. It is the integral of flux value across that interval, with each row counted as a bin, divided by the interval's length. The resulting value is 1.67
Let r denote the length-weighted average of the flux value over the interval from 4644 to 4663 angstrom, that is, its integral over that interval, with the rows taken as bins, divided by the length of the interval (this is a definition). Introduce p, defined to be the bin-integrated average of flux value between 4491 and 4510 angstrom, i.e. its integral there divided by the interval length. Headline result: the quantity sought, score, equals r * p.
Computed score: 2.5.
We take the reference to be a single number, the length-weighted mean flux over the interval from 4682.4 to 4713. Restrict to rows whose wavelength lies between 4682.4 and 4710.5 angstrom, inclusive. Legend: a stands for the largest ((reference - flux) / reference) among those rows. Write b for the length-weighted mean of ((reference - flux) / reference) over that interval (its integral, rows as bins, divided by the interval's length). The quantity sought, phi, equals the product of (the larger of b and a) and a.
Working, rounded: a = 0.18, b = -0.002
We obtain 0.03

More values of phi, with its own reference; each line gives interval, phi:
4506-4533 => 0.24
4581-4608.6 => 0.17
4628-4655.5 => 0.59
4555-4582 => 0.19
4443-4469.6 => 0.25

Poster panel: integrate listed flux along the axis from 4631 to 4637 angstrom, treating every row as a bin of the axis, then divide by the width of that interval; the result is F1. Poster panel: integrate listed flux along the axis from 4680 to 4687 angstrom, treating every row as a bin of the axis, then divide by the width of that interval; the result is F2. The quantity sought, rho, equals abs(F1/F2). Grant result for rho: 0.8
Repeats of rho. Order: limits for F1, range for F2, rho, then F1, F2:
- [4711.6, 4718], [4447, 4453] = 1.6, 2.53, 1.53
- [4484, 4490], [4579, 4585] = 1.0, 1.68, 1.67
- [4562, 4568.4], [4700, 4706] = 0.7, 1.72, 2.38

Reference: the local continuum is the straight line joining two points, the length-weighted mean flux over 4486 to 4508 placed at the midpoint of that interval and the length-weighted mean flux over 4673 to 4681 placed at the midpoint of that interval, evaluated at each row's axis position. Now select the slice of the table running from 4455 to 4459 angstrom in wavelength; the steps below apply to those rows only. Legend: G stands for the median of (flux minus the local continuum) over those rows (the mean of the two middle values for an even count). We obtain 0.11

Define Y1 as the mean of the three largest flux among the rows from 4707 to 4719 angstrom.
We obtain 2.88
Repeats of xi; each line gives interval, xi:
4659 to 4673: 1.93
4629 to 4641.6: 1.78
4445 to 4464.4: 1.67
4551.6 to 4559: 1.63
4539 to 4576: 1.70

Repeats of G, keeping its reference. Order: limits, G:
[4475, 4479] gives -0.12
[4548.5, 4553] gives -0.07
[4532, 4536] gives -0.08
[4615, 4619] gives -0.14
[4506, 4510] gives -0.11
